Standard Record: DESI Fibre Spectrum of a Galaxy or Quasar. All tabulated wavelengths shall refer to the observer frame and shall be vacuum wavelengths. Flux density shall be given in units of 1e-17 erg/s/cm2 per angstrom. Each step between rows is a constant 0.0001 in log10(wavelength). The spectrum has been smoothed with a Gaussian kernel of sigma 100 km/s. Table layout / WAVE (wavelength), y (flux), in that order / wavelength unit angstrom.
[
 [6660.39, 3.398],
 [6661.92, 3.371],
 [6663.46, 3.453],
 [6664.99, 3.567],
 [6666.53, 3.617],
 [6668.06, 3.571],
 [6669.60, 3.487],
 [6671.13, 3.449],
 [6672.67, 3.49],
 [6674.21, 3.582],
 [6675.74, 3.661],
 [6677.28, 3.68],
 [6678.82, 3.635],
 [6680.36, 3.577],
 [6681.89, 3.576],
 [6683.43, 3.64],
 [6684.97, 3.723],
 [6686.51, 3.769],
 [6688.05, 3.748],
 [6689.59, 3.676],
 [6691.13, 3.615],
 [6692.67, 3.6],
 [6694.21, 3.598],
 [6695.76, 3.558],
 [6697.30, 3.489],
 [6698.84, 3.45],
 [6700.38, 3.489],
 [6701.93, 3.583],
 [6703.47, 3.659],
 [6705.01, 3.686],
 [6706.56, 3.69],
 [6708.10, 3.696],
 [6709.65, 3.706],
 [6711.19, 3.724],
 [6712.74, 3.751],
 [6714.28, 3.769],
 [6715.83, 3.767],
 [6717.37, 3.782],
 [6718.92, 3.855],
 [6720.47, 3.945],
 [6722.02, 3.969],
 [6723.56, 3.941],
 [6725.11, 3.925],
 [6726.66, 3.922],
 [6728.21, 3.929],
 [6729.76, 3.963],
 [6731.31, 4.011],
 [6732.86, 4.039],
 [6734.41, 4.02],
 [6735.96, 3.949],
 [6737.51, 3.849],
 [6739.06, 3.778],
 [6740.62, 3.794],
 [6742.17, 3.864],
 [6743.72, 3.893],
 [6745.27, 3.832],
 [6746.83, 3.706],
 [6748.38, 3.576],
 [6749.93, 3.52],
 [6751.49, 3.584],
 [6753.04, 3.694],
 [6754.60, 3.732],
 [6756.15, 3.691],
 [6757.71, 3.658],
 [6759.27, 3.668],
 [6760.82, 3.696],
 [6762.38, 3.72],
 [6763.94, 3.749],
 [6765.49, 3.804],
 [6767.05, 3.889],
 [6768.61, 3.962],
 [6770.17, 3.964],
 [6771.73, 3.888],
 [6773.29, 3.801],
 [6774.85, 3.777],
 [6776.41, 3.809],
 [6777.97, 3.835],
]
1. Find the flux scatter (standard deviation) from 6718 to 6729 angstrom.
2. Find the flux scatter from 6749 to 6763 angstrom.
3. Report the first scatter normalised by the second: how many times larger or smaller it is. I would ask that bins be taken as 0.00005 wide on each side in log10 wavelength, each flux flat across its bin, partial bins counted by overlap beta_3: 0.5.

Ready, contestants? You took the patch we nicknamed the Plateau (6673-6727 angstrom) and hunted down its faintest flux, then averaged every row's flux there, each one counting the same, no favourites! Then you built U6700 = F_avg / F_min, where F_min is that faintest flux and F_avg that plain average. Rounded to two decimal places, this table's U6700 1.07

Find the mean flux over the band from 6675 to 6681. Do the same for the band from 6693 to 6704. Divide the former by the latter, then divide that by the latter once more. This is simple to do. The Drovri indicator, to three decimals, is 0.289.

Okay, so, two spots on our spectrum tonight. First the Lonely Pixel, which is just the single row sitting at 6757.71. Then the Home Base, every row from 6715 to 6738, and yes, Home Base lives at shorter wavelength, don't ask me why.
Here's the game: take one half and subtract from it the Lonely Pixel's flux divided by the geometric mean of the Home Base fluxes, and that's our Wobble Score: -0.432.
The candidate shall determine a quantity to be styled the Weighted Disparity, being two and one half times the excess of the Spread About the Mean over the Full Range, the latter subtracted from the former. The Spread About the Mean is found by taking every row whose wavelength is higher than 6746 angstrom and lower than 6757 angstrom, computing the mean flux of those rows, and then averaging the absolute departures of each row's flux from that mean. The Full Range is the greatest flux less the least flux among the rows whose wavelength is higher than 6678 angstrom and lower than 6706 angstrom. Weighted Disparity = -0.62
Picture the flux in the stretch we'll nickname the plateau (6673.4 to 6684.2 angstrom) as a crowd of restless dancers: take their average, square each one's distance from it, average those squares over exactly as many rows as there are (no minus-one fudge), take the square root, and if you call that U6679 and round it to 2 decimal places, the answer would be 0.04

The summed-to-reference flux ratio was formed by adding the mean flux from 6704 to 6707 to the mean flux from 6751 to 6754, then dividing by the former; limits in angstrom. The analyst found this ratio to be 1.99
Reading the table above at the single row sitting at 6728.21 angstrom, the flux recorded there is 3.929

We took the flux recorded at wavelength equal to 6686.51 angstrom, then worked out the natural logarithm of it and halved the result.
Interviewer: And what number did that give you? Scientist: 0.663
